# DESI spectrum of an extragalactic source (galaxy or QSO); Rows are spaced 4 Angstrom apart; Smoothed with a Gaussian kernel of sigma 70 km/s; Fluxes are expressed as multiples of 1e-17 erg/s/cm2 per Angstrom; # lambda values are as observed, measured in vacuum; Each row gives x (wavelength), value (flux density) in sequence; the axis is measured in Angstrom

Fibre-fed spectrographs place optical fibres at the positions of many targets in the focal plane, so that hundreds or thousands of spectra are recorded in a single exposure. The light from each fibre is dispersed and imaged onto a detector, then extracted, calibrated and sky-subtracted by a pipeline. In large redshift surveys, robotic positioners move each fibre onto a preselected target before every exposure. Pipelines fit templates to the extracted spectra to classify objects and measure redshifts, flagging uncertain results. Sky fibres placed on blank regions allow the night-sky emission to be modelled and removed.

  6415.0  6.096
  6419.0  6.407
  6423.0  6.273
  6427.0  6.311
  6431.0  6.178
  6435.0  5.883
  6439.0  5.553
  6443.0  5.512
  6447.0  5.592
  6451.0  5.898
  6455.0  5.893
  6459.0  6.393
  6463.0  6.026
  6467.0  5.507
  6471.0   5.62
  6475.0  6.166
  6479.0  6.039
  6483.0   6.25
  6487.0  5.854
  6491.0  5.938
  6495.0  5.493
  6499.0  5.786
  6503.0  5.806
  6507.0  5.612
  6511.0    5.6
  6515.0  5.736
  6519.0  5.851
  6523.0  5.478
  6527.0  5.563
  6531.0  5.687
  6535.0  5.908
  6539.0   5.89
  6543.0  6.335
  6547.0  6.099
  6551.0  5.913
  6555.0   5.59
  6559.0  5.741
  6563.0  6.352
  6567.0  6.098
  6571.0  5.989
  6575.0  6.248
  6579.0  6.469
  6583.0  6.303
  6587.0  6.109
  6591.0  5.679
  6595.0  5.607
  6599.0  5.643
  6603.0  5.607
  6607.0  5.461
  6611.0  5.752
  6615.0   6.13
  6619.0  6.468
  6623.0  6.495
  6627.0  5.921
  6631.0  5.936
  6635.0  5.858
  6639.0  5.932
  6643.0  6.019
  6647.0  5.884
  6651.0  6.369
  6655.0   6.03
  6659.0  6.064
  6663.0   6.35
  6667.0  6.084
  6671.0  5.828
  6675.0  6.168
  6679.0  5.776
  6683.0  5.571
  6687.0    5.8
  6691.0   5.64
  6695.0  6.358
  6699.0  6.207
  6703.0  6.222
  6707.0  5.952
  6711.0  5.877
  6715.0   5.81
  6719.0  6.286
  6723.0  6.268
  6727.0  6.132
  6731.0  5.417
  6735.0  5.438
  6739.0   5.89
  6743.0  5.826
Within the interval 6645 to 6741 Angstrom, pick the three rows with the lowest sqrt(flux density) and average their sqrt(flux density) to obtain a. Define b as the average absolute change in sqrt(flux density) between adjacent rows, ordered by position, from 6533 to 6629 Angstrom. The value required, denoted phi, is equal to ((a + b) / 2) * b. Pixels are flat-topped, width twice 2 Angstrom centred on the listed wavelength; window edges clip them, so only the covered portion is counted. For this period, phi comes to 0.0582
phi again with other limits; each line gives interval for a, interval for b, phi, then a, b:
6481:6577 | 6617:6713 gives 0.0552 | 2.35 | 0.0461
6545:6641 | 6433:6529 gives 0.0573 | 2.36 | 0.0476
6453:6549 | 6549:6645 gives 0.0515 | 2.34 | 0.0432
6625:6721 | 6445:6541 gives 0.0568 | 2.38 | 0.0468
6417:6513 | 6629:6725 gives 0.0547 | 2.35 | 0.0457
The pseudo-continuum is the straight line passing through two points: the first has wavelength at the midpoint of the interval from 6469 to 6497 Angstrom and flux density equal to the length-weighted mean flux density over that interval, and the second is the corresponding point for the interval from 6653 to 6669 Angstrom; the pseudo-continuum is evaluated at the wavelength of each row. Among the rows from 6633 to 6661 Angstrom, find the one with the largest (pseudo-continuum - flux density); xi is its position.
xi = 6635.0 Angstrom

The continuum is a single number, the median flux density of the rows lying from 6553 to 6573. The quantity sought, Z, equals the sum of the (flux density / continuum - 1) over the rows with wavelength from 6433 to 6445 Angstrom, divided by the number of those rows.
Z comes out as -0.057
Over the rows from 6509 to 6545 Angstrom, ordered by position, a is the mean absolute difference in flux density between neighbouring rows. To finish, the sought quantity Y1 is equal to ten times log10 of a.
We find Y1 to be -7.2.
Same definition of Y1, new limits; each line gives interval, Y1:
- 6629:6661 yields -7.5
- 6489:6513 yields -7.1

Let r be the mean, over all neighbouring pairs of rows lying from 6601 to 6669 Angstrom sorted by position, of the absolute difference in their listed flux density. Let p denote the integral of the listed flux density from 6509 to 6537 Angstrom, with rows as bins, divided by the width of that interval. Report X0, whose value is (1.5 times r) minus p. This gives -5.36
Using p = 5.69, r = 0.22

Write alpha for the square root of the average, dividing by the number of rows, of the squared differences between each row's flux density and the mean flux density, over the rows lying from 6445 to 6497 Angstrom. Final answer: 0.273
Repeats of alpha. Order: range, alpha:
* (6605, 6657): 0.279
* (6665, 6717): 0.233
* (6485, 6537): 0.150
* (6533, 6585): 0.252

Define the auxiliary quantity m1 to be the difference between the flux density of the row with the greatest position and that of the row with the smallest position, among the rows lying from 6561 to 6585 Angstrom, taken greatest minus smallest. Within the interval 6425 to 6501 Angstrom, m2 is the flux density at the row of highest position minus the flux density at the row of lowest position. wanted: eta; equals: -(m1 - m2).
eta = -0.5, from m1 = 0.0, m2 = -0.5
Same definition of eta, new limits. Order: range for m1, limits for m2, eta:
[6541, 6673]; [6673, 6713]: 0.2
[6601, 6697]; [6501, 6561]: -0.8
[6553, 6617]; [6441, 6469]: -0.5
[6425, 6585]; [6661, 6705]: -0.1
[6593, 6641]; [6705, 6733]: -0.9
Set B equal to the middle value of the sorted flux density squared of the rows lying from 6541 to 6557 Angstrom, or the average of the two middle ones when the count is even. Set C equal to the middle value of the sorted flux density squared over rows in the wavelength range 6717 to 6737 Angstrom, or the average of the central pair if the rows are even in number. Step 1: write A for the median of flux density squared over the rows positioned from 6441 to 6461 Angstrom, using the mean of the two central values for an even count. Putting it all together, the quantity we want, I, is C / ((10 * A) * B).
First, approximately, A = 35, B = 36.1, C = 37.6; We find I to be 0.0030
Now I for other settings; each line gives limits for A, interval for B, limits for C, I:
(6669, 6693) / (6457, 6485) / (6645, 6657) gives 0.0030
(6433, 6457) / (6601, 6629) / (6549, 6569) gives 0.0030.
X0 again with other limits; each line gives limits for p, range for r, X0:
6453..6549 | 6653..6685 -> -5.47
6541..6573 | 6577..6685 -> -5.69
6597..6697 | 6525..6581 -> -5.60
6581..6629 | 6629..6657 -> -5.63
